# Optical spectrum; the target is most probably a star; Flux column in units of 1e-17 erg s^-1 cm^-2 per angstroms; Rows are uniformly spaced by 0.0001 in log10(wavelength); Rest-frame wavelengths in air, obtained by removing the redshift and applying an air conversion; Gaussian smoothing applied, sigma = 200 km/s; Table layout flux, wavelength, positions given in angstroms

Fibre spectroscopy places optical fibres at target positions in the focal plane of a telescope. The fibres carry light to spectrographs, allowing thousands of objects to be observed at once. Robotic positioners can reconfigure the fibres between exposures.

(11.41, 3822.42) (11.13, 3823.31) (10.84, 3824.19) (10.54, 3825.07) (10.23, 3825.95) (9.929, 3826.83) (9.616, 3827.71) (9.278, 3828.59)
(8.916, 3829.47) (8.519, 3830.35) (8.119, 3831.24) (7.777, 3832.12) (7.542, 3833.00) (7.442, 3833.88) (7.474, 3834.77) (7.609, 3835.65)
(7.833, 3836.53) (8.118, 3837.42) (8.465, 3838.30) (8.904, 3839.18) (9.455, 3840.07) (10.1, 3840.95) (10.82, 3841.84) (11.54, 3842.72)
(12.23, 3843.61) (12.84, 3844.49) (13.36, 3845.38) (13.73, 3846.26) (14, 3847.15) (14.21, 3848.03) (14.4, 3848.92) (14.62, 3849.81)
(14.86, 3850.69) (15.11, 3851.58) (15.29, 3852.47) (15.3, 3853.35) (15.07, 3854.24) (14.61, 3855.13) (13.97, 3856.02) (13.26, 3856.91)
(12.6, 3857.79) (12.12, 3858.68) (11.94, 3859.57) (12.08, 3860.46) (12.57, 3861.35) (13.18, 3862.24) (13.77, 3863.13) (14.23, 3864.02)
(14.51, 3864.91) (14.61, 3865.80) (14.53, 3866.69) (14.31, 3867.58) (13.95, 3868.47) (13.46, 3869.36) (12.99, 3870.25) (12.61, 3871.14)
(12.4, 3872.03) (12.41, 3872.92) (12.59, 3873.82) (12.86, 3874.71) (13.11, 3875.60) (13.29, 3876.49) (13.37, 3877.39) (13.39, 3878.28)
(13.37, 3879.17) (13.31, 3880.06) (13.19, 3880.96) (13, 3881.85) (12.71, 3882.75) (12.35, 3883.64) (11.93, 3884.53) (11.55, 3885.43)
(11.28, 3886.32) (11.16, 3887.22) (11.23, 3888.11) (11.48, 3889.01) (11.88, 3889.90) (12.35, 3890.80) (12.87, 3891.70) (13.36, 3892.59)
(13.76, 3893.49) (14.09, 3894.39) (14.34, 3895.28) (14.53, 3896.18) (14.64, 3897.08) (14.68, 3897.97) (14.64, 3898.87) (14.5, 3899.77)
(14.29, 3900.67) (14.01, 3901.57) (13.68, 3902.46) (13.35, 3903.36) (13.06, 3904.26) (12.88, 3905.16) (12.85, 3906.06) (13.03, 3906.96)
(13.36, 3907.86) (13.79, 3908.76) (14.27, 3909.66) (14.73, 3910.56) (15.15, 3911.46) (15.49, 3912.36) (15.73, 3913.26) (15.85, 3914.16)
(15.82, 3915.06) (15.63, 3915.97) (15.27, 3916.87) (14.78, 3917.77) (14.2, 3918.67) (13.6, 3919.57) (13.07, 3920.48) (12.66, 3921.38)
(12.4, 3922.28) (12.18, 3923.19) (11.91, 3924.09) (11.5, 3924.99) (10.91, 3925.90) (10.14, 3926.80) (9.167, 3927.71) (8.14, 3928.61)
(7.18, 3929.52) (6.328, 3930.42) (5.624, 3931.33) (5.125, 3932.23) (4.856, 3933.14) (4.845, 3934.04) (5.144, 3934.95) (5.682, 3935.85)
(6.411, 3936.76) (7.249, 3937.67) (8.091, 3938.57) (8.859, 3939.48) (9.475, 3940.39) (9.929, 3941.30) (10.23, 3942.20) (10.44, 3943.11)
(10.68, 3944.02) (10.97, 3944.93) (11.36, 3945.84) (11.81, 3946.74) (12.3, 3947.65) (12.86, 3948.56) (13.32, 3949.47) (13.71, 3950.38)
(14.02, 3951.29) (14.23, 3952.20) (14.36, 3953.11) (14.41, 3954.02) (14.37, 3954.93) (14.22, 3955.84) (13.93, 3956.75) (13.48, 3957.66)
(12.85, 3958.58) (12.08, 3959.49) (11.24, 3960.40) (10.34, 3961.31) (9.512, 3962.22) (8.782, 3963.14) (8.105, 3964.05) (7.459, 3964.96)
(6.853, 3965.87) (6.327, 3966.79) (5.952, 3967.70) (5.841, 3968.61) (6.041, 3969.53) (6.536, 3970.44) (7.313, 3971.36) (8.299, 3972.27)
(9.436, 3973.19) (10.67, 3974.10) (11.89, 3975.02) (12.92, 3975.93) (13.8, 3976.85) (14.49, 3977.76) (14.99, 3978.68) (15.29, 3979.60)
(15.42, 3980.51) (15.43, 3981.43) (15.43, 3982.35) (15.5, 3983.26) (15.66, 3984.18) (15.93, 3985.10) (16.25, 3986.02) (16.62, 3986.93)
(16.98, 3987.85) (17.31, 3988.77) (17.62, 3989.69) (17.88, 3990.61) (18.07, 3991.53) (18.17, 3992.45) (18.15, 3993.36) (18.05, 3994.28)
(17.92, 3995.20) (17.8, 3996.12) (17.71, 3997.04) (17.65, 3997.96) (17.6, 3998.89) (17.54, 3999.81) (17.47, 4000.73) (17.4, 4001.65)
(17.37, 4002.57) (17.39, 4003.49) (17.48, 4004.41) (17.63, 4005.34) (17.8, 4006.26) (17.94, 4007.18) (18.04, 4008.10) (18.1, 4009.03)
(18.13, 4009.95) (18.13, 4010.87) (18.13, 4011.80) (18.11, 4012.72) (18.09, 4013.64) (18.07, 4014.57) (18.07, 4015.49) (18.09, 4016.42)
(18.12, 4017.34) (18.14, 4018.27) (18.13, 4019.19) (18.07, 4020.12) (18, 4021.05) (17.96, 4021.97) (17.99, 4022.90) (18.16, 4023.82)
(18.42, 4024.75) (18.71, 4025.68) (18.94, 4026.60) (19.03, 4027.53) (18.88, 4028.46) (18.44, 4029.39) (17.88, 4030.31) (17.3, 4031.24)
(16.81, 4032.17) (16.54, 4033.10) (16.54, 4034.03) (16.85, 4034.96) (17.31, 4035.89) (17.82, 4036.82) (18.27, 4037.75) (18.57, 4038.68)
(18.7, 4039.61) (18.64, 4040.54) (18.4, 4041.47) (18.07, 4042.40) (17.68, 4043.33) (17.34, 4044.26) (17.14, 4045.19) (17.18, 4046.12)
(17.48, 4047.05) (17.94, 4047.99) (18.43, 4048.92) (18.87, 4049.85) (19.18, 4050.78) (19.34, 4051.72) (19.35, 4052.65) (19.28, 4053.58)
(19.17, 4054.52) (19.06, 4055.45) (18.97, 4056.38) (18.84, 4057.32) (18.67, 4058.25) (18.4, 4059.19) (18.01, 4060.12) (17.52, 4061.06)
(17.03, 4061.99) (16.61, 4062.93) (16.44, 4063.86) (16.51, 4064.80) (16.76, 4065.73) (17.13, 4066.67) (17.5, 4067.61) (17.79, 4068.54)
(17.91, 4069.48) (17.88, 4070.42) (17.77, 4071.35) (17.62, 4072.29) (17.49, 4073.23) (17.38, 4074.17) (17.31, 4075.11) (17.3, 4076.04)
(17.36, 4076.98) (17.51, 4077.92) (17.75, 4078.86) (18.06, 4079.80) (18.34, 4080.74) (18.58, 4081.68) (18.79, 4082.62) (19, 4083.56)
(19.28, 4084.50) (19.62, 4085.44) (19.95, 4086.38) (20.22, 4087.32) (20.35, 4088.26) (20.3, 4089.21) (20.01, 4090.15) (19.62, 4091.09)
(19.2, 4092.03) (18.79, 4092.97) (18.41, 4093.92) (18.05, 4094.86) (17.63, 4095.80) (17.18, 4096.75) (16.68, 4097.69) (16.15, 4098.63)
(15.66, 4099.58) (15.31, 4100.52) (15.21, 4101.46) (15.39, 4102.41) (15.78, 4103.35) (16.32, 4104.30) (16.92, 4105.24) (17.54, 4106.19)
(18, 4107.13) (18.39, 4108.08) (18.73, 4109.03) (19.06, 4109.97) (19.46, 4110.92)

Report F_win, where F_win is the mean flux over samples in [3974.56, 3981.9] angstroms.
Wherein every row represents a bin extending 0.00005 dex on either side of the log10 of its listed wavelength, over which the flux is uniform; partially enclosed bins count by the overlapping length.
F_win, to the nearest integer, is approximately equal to 14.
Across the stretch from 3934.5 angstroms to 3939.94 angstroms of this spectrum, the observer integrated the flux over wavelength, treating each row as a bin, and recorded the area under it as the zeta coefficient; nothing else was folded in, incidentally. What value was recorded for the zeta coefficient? 38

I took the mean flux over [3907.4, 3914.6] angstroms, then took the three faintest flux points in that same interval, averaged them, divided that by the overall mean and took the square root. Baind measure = 0.966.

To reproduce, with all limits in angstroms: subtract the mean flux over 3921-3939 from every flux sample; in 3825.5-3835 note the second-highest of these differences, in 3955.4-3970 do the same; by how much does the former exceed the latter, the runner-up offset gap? -4.0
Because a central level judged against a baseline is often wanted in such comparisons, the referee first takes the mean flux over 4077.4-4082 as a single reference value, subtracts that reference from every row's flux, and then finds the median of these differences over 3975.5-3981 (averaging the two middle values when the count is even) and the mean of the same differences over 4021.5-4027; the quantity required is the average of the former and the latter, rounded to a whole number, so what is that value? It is -1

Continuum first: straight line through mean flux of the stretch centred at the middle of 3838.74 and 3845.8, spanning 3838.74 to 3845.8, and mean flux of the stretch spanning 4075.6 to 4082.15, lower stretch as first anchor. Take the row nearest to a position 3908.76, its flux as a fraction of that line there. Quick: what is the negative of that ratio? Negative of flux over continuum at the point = -1.06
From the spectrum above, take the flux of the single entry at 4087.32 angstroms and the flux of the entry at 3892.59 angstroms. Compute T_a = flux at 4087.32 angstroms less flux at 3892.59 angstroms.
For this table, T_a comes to 7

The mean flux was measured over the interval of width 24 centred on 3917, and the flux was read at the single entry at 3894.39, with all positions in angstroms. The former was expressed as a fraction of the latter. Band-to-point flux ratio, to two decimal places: 0.94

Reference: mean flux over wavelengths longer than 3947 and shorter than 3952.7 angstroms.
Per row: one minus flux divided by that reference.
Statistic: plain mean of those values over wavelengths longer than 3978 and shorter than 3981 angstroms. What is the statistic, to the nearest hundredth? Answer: -0.14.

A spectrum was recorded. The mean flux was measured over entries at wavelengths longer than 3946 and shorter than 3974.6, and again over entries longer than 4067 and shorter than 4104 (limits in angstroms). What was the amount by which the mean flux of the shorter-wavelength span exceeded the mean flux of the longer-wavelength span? -7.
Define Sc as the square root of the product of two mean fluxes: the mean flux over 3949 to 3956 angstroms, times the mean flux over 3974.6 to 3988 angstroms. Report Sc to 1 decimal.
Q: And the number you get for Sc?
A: 14.6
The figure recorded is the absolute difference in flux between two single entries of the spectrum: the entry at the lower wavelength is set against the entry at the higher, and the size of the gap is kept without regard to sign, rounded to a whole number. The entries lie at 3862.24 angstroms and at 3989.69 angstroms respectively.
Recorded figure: 4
